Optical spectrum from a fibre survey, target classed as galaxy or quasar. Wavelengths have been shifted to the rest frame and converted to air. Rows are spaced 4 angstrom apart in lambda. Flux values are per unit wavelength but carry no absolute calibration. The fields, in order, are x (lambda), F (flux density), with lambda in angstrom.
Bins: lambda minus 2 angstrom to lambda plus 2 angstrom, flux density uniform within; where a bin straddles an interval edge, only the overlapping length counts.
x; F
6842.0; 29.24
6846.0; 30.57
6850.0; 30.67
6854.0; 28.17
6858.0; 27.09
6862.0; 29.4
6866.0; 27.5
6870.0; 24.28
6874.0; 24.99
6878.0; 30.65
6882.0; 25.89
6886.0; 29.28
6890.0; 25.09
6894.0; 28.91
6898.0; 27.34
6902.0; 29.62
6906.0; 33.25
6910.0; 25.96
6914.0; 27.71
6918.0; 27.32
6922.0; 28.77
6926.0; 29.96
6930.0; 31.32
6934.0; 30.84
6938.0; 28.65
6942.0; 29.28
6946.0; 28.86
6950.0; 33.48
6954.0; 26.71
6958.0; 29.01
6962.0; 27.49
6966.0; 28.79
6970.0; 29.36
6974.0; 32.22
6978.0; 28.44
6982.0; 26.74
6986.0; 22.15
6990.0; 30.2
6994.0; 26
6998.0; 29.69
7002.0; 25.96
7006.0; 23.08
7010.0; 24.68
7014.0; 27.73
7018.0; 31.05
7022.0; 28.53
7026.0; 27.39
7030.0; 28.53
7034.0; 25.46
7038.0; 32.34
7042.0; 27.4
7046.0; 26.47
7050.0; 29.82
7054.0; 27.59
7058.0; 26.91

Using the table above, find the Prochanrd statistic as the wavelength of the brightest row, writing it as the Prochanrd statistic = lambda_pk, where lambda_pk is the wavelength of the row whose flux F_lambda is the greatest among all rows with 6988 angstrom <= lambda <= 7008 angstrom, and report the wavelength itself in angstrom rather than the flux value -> 6990.0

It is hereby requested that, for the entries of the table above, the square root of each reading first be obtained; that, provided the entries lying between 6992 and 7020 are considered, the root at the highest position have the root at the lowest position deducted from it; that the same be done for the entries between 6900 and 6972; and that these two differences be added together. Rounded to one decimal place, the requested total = 0.4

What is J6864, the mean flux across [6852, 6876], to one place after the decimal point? 26.9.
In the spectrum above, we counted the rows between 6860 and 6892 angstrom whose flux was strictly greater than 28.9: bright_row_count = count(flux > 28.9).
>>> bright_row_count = 3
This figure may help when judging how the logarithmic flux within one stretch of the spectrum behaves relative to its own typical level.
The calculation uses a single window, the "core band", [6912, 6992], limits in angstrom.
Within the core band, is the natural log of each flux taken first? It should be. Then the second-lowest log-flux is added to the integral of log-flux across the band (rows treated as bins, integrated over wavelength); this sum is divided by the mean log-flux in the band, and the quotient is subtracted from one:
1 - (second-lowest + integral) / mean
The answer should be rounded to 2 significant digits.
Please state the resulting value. -80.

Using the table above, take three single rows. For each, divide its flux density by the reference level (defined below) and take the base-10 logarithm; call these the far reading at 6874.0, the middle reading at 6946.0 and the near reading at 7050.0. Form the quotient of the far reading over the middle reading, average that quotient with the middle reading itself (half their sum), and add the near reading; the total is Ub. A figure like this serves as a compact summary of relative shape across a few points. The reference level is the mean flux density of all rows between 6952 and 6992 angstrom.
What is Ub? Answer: -2.2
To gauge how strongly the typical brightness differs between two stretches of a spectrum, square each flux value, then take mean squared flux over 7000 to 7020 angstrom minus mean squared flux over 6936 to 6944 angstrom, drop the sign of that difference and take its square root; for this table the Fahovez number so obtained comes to 11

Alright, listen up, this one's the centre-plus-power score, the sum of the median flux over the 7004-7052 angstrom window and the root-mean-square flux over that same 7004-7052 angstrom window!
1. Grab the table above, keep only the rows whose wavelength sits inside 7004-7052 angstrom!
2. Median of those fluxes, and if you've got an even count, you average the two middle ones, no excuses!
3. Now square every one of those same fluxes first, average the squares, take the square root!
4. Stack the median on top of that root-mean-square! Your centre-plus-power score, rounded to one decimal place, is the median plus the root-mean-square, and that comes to 55.4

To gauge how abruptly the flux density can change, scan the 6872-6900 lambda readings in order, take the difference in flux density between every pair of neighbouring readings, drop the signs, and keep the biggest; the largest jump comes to 5.7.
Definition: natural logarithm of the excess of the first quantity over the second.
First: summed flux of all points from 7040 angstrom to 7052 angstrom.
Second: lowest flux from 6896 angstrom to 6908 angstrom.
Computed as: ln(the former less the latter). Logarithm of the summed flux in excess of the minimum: 4.03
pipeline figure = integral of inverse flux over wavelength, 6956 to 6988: 1.15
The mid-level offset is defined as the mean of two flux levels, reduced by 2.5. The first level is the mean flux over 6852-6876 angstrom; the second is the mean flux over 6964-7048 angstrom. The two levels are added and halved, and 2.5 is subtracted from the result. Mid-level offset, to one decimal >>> 24.8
